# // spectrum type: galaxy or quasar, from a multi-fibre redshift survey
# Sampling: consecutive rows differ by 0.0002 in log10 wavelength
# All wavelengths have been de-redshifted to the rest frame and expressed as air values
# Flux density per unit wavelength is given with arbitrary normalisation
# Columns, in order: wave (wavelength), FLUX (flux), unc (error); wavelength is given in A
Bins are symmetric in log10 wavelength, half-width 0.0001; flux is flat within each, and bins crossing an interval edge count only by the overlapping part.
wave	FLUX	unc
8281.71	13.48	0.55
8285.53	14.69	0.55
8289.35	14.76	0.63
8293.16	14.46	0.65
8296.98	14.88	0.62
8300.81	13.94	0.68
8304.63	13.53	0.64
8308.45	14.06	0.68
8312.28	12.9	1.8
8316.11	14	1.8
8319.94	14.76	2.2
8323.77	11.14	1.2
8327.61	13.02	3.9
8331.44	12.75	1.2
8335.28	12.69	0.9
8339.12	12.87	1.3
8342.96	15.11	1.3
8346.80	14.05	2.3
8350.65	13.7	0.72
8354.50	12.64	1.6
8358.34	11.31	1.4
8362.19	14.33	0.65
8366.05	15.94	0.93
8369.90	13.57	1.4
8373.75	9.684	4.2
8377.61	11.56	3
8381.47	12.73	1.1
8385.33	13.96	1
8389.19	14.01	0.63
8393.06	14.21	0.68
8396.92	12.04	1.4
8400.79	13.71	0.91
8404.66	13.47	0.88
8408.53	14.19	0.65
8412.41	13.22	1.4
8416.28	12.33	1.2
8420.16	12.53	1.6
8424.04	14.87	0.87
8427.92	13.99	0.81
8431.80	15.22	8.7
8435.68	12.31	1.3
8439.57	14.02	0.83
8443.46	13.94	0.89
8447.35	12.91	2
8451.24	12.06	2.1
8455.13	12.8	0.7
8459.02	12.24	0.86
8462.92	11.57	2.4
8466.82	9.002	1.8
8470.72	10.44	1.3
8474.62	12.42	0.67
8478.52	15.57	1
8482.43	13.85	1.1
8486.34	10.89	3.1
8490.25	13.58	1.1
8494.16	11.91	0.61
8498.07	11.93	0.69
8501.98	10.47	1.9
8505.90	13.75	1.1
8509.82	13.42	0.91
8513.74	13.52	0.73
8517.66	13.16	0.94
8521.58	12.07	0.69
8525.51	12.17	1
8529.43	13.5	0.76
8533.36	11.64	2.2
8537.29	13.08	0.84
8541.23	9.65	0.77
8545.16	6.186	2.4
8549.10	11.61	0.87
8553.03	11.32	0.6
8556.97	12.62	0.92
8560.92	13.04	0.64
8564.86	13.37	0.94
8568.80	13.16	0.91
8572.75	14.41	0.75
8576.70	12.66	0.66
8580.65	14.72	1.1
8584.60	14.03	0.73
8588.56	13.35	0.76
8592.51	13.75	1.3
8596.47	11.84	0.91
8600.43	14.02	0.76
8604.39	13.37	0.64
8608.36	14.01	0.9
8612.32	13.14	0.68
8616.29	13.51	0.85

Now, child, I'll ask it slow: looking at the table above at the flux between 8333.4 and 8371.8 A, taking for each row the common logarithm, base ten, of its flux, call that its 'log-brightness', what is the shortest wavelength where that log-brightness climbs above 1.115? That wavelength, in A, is 8342.96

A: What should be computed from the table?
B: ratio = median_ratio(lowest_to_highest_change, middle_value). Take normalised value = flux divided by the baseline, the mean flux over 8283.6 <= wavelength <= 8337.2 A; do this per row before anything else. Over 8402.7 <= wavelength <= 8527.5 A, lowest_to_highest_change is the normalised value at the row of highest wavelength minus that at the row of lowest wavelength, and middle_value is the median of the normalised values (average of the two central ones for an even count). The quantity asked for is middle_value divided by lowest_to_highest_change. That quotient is -10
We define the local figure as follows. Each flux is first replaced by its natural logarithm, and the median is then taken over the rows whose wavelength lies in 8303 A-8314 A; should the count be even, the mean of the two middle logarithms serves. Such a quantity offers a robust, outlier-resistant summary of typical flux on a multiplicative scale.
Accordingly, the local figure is 2.60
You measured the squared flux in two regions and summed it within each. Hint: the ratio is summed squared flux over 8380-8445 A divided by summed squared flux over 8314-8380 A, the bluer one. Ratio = 1.06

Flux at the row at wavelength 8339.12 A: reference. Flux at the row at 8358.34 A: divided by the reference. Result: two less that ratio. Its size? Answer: 1.12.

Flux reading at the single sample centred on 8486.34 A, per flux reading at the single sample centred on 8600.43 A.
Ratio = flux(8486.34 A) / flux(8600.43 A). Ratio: 0.78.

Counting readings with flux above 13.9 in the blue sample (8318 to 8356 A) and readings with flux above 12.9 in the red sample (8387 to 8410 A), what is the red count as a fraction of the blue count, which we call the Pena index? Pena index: 1.67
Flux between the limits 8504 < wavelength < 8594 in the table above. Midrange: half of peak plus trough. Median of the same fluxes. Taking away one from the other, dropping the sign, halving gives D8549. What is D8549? 1.4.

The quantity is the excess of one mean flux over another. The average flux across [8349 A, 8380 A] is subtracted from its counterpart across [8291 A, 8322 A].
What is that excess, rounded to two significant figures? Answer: 1.2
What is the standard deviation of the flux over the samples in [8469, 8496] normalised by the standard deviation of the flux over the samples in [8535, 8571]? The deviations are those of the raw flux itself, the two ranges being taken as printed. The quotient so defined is 0.8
